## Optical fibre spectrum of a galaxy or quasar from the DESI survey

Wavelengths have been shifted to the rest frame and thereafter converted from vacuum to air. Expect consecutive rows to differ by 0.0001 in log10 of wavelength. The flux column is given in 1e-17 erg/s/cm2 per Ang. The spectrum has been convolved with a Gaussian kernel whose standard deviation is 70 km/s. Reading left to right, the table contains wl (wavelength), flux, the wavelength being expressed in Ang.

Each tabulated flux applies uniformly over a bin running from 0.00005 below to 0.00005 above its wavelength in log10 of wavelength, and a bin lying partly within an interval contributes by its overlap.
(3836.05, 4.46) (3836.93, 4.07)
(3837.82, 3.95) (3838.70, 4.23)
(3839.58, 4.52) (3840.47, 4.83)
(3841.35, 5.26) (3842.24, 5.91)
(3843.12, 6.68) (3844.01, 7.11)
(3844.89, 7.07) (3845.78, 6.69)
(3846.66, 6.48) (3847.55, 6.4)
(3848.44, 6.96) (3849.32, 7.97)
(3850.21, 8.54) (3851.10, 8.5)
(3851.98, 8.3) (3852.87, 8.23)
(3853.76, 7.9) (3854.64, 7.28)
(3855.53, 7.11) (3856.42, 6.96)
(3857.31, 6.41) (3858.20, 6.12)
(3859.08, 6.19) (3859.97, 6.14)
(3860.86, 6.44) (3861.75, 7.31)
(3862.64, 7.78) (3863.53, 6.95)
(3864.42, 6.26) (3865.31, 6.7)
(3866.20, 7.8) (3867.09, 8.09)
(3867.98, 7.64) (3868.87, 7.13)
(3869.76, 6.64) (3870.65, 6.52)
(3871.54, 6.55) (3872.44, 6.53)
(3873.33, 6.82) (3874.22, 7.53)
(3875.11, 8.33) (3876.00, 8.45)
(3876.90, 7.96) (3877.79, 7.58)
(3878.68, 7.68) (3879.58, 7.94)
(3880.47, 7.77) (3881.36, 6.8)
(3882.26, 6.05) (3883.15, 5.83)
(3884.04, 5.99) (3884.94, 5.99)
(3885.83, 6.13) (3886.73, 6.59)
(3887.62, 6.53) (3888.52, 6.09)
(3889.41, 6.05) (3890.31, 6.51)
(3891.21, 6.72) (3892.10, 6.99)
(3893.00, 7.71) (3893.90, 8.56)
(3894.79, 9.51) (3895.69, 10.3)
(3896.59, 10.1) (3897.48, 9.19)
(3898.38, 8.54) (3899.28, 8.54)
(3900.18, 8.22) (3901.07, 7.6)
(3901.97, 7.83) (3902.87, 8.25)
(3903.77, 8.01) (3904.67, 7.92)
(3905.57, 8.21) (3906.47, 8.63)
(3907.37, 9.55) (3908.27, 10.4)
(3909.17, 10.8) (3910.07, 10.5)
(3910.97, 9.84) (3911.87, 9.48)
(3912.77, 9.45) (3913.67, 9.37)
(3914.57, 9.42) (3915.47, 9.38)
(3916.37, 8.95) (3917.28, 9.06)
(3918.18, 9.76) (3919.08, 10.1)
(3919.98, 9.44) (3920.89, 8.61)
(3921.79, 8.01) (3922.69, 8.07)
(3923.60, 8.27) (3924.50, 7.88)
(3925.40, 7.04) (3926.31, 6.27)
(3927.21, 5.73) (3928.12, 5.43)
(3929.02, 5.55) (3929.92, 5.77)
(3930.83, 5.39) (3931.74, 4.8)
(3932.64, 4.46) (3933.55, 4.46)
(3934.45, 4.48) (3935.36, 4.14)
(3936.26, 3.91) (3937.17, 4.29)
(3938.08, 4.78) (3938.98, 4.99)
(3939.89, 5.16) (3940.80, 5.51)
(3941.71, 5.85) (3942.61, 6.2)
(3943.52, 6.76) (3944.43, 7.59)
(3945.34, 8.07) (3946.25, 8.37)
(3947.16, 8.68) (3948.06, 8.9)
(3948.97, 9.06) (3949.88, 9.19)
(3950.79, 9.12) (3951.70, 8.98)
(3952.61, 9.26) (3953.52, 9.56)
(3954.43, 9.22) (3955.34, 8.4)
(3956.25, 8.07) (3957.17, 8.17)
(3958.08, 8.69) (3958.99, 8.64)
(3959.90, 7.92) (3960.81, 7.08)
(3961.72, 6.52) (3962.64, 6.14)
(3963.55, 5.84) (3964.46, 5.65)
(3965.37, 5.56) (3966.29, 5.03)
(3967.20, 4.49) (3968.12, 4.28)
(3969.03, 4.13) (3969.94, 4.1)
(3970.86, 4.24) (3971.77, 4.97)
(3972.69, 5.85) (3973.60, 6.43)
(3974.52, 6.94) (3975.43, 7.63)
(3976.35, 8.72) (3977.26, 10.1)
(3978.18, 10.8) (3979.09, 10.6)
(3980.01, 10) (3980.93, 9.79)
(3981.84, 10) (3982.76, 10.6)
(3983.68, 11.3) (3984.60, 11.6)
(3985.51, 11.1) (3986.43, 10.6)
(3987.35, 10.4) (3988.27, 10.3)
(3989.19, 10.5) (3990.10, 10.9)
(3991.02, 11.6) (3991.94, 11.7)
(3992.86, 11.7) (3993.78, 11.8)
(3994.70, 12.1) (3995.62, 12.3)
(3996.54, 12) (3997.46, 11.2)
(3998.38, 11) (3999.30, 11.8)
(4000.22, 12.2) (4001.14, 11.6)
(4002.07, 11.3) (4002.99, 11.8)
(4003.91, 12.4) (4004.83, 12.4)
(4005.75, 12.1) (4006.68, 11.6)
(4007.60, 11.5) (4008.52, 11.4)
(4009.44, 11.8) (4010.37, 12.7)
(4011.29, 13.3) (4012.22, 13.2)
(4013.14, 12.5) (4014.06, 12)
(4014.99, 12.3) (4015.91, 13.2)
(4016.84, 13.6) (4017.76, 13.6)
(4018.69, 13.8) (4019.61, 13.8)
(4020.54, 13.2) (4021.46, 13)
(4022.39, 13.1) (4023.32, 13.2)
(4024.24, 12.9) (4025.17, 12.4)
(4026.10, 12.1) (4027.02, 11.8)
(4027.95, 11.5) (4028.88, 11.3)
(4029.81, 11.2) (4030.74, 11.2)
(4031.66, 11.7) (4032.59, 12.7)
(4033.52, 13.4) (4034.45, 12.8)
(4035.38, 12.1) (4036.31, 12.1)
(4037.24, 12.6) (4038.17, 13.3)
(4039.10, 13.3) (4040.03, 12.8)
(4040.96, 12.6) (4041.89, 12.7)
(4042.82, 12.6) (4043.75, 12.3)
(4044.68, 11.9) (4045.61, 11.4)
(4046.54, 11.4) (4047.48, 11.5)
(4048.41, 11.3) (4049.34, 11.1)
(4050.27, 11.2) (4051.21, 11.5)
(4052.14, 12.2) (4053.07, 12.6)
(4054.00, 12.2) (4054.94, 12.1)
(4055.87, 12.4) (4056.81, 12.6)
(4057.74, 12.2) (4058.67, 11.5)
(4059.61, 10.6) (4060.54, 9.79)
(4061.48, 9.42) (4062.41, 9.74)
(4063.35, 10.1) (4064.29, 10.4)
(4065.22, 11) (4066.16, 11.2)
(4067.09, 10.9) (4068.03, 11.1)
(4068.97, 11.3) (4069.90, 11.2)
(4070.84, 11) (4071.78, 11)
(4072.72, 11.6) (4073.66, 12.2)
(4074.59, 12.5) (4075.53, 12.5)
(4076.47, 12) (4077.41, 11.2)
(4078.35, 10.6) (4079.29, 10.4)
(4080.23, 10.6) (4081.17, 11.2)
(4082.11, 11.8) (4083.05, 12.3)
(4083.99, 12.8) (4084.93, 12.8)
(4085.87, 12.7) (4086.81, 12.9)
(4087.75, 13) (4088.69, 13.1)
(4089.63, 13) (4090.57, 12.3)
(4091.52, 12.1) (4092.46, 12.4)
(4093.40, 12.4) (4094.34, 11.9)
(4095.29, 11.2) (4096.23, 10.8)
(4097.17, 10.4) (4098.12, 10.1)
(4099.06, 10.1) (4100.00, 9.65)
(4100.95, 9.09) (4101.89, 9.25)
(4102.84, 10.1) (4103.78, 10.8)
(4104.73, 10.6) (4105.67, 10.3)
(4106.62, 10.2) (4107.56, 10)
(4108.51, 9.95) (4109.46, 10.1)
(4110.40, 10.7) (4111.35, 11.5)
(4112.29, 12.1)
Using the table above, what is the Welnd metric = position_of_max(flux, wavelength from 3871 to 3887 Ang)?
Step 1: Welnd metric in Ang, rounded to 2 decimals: 3876.00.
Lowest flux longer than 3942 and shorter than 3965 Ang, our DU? 5.65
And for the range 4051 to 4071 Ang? 9.42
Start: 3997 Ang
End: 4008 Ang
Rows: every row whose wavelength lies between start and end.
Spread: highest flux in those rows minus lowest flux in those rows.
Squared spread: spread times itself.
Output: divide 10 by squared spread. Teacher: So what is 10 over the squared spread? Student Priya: 5.1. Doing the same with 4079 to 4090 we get 1.4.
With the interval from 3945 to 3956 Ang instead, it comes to 4.5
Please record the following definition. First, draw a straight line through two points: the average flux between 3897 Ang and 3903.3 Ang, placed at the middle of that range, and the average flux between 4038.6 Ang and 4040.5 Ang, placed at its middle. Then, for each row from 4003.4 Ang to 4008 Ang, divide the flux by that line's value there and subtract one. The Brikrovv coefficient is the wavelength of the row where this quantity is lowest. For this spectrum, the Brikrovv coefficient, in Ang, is 4007.60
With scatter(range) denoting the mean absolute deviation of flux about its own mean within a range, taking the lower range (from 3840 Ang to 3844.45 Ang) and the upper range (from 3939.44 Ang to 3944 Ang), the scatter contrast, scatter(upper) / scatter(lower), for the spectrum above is 0.62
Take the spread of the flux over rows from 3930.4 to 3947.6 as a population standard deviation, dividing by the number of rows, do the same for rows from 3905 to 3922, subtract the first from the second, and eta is -0.75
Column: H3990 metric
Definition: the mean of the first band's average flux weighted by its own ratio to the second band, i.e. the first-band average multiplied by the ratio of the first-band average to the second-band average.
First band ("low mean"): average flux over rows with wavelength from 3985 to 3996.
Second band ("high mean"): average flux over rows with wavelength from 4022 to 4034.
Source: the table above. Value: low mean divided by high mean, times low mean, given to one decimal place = 10.4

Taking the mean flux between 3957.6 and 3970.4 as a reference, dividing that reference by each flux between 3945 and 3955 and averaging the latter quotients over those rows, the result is 0.67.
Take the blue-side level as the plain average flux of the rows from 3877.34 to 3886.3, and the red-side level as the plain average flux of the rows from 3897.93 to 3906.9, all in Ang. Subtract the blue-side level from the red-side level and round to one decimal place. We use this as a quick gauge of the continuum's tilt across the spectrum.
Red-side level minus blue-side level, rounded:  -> 1.4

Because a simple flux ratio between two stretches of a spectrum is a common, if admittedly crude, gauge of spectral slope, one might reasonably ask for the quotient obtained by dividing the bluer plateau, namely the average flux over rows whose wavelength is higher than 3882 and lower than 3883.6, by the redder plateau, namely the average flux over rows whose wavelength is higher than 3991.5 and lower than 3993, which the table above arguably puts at 0.51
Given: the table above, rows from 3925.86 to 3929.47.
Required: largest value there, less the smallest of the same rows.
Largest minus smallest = 0.8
